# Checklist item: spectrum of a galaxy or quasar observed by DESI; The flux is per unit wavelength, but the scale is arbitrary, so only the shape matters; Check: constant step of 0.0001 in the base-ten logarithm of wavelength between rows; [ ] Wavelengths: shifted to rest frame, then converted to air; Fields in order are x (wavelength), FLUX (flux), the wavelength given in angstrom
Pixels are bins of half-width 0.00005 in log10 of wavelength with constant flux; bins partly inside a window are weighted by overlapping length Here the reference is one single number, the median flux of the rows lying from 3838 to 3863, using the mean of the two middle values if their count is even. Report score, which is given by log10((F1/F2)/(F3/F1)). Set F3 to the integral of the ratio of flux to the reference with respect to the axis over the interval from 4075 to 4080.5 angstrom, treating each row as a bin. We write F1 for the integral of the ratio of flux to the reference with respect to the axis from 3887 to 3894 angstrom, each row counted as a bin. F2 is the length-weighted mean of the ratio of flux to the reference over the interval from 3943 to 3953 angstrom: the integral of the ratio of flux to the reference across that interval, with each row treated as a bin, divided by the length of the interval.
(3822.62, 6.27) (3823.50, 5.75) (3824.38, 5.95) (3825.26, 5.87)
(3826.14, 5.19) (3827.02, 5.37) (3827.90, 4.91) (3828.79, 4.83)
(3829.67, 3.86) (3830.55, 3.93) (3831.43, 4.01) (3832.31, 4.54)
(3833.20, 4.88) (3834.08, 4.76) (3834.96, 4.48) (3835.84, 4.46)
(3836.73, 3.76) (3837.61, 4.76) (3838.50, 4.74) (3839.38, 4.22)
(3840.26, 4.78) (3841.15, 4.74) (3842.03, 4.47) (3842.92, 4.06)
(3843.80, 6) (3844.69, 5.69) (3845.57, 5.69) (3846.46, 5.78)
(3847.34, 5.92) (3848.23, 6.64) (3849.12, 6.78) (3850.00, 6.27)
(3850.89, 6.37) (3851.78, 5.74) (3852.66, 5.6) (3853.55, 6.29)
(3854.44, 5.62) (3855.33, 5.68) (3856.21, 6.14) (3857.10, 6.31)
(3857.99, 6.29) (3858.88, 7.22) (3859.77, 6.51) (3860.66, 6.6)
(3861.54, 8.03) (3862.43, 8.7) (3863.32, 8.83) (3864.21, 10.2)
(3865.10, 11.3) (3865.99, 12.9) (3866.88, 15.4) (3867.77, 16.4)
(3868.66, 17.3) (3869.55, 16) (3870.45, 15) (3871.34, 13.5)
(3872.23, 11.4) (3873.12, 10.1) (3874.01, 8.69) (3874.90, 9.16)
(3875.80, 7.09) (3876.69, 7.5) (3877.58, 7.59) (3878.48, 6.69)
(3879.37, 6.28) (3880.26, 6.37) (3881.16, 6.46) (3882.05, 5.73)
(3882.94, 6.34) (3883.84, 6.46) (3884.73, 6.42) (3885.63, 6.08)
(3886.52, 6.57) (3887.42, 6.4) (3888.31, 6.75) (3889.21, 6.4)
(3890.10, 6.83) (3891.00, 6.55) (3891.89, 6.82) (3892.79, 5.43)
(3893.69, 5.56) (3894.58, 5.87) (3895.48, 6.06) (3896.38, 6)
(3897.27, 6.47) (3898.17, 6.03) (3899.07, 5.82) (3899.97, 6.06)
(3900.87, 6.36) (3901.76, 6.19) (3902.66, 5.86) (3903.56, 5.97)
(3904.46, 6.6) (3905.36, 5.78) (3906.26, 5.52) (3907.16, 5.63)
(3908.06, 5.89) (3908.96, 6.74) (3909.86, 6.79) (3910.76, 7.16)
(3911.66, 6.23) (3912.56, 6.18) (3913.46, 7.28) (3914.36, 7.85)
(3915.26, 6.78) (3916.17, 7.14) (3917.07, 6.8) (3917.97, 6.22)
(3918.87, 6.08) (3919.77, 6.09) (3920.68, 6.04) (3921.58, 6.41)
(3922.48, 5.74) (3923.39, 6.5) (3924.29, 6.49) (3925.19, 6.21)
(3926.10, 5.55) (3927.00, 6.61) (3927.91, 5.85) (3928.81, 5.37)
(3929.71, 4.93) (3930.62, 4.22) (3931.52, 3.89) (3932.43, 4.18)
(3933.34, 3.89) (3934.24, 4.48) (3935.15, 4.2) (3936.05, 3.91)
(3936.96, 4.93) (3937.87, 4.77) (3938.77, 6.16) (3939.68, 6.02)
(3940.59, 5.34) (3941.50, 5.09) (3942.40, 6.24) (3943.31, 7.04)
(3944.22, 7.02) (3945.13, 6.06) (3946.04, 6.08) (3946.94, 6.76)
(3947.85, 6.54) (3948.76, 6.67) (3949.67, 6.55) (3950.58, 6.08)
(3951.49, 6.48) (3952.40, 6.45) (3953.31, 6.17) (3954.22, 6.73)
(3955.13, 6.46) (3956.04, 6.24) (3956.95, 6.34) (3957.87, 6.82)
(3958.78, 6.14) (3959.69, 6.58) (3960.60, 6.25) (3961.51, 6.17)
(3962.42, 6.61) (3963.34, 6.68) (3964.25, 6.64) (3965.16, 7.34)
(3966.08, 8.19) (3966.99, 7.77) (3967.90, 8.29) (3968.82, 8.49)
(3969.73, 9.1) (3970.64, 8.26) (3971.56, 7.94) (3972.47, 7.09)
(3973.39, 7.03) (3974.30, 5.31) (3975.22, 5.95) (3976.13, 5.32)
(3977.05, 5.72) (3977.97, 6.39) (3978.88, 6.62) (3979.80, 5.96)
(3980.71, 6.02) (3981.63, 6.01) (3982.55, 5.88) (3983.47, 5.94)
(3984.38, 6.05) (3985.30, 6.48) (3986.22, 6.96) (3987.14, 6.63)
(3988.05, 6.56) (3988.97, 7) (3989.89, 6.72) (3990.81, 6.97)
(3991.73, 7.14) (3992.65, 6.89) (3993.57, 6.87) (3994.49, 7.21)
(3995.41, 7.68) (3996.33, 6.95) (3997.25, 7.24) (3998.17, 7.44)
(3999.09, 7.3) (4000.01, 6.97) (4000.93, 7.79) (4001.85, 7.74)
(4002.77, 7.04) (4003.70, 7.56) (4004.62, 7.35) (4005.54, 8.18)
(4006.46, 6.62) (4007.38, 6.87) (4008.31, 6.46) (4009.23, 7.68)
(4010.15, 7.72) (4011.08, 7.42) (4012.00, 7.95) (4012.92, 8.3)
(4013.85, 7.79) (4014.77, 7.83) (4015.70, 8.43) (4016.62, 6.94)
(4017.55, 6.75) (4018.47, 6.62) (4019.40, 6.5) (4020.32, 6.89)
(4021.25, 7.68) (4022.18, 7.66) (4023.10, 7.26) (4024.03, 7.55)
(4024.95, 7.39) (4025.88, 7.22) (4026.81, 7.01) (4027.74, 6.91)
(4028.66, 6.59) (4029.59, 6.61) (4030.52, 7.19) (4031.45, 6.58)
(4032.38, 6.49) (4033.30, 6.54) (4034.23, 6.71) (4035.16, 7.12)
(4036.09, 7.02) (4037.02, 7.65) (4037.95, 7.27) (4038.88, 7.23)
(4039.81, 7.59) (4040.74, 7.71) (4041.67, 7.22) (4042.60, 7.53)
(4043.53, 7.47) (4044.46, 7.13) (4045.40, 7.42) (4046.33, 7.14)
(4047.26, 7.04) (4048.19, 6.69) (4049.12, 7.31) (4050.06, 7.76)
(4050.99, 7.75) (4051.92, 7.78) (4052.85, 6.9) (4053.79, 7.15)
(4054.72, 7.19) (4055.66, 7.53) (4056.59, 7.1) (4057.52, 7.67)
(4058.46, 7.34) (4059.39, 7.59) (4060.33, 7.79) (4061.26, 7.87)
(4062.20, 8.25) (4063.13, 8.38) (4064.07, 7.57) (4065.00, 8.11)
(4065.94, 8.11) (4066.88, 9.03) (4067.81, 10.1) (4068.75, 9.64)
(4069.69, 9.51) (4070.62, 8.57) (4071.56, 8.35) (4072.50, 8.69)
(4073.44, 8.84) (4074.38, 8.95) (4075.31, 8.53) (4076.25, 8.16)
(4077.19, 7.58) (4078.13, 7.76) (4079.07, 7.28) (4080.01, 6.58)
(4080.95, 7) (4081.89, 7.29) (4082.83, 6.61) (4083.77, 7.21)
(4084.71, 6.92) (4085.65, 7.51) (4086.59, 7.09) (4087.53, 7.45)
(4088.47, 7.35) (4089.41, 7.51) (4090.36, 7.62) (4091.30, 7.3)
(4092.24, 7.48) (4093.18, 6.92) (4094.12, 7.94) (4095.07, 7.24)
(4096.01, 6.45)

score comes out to 0.9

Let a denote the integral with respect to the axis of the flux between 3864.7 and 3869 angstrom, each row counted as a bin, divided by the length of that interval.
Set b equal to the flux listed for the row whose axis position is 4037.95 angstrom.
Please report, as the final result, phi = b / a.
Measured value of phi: 0.50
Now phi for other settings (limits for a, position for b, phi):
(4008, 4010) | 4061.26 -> 1.09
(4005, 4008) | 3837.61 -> 0.66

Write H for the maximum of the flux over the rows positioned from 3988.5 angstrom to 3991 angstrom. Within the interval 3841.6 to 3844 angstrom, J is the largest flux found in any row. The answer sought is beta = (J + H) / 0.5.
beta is 26.0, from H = 7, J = 6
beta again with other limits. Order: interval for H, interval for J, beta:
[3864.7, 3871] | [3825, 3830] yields 46.3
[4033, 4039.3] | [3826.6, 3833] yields 26.0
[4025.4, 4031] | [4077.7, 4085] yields 30.0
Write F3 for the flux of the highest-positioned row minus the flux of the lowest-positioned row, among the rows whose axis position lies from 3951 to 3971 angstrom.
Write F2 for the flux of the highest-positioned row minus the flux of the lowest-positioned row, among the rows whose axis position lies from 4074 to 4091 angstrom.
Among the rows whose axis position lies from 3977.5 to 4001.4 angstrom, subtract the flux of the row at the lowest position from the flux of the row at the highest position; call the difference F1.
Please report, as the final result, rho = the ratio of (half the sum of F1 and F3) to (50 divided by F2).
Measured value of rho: -0.042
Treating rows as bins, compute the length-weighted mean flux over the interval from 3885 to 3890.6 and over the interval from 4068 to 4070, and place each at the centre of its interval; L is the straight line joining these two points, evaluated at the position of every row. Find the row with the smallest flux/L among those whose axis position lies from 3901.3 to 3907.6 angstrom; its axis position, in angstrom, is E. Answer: 3906.26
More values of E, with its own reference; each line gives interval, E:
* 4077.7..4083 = 4082.83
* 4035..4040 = 4036.09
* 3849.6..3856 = 3854.44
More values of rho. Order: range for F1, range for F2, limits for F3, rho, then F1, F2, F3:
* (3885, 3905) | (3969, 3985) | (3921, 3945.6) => -0.005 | 0.5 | -3.05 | -0.35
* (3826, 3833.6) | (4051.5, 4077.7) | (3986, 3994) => 0.001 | -0.3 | -0.20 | -0.09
